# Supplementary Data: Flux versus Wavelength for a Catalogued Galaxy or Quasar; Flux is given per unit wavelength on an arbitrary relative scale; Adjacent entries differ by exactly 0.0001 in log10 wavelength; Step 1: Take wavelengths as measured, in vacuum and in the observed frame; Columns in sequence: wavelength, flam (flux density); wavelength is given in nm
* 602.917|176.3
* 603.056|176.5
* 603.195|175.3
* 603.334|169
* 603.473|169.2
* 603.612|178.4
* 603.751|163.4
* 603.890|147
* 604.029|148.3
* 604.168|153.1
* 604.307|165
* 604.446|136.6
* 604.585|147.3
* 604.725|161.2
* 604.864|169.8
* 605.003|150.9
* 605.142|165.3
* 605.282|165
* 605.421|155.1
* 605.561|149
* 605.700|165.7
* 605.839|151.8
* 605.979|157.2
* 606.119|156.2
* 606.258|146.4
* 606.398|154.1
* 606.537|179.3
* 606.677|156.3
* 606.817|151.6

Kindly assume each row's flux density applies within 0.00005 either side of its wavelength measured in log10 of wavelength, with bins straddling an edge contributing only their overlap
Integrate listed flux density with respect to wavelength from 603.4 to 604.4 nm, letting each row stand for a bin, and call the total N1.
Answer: 160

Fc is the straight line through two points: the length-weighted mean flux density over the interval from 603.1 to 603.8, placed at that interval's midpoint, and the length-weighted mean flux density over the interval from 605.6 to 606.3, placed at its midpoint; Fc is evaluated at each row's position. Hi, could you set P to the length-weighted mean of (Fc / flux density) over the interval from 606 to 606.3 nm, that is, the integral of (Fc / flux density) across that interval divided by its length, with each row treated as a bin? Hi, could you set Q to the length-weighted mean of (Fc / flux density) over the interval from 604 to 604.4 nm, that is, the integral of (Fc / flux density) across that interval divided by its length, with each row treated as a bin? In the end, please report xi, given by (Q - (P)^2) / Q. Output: 0.05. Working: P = 1.01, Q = 1.08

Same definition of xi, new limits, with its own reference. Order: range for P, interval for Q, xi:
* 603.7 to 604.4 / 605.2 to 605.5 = -0.19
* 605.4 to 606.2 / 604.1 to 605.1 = 0.05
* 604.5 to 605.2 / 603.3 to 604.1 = -0.01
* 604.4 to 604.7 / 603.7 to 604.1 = -0.16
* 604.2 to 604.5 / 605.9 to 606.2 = -0.22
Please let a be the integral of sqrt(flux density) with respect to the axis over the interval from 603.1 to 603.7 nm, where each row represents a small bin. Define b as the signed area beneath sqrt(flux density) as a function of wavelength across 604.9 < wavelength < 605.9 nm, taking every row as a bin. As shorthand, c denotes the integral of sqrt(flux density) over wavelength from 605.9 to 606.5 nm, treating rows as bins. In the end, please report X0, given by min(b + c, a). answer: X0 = 7.9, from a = 8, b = 13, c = 7.5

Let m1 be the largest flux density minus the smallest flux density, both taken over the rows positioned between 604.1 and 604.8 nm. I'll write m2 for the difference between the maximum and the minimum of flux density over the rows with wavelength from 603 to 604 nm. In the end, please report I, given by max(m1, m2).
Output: 31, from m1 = 28.4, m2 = 31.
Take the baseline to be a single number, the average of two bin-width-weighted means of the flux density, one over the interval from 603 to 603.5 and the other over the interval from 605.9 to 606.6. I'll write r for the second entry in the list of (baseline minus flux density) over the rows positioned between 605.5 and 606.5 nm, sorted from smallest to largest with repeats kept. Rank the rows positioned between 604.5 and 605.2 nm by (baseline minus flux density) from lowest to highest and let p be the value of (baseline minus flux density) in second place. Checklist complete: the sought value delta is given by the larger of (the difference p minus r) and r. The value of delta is 8.3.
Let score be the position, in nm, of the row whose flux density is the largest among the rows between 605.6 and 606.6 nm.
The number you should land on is 606.537 nm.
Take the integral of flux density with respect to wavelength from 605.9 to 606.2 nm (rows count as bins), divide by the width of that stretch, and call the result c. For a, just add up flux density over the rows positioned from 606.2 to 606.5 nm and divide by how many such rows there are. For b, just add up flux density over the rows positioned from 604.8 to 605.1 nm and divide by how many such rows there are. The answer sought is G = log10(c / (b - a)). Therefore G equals 1.2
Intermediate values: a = 150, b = 160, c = 156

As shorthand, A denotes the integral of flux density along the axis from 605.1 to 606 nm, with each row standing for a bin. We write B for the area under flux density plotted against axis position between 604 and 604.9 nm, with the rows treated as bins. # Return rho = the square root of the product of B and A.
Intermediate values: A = 142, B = 139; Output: 141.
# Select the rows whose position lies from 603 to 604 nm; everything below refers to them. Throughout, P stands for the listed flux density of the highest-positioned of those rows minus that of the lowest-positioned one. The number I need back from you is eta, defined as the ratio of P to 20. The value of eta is -1.5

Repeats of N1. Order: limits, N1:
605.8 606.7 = 142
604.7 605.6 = 144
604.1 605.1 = 155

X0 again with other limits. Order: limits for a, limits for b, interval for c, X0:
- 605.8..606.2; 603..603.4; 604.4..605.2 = 5.0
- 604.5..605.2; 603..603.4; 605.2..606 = 8.8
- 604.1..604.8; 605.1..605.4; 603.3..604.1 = 8.6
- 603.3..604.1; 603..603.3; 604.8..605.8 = 10.2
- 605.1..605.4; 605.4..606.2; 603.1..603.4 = 3.8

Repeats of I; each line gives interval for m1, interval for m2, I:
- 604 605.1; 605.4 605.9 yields 33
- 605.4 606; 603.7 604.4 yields 18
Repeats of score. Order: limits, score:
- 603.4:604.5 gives 603.612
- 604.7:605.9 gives 604.864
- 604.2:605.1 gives 604.864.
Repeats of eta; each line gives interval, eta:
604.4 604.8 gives 1.2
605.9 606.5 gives -0.2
